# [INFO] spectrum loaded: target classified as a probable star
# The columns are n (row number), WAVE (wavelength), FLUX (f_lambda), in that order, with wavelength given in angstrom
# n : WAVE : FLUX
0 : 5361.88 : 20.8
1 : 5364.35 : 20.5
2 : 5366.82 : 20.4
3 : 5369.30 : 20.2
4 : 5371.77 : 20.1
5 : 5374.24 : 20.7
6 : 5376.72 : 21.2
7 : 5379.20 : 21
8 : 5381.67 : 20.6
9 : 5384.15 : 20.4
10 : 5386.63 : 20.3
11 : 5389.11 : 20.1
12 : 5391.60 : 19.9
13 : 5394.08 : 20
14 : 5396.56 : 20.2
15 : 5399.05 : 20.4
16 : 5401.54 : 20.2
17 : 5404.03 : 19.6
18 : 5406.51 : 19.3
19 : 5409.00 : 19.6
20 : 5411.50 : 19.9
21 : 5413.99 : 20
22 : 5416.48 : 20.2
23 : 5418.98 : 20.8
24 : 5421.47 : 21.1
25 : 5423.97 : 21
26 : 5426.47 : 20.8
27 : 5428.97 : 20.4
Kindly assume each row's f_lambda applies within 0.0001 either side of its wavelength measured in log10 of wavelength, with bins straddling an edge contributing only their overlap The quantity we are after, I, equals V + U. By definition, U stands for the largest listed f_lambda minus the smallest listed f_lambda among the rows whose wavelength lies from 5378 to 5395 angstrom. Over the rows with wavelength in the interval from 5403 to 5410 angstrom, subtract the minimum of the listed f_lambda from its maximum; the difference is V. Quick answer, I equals 1.4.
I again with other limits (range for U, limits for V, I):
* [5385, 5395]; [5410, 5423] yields 1.6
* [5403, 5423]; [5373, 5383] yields 2.4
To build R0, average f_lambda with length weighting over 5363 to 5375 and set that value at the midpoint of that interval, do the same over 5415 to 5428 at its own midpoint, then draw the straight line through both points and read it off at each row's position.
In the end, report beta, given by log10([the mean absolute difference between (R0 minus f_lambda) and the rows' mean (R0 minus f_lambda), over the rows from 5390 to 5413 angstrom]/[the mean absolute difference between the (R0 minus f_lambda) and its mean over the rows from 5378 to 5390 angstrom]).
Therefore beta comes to 0.04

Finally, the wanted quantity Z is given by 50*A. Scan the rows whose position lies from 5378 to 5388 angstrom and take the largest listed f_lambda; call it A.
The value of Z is 1050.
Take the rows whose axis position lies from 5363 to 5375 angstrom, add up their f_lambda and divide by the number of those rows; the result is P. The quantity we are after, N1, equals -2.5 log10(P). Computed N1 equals -3.27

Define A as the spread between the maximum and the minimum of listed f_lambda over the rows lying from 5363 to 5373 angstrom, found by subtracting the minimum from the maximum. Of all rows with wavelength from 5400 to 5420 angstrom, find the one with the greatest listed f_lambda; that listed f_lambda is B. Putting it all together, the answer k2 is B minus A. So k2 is 20.4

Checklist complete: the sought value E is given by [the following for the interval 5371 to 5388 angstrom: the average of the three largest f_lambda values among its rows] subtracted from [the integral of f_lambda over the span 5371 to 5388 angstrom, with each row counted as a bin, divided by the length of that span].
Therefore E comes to -0.34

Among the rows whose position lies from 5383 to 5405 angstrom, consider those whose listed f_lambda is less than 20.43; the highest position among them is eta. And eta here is 5404.03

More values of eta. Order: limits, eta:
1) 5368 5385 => 5384.15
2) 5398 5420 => 5416.48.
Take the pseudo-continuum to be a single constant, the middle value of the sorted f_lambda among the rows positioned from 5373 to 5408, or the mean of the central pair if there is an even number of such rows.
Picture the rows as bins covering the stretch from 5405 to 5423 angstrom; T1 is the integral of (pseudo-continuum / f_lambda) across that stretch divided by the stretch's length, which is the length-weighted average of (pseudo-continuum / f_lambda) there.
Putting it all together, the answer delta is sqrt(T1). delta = 1.003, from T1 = 1.01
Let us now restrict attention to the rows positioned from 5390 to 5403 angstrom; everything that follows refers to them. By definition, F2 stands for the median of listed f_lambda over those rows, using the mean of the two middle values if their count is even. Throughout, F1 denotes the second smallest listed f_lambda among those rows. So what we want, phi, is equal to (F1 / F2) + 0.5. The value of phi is 1.490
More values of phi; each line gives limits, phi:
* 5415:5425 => 1.495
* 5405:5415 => 1.492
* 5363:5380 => 1.485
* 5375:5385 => 1.490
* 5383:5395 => 1.495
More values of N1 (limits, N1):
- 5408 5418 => -3.25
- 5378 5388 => -3.28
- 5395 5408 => -3.25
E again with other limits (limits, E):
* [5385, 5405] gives -0.21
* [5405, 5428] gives -0.67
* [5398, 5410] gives -0.24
